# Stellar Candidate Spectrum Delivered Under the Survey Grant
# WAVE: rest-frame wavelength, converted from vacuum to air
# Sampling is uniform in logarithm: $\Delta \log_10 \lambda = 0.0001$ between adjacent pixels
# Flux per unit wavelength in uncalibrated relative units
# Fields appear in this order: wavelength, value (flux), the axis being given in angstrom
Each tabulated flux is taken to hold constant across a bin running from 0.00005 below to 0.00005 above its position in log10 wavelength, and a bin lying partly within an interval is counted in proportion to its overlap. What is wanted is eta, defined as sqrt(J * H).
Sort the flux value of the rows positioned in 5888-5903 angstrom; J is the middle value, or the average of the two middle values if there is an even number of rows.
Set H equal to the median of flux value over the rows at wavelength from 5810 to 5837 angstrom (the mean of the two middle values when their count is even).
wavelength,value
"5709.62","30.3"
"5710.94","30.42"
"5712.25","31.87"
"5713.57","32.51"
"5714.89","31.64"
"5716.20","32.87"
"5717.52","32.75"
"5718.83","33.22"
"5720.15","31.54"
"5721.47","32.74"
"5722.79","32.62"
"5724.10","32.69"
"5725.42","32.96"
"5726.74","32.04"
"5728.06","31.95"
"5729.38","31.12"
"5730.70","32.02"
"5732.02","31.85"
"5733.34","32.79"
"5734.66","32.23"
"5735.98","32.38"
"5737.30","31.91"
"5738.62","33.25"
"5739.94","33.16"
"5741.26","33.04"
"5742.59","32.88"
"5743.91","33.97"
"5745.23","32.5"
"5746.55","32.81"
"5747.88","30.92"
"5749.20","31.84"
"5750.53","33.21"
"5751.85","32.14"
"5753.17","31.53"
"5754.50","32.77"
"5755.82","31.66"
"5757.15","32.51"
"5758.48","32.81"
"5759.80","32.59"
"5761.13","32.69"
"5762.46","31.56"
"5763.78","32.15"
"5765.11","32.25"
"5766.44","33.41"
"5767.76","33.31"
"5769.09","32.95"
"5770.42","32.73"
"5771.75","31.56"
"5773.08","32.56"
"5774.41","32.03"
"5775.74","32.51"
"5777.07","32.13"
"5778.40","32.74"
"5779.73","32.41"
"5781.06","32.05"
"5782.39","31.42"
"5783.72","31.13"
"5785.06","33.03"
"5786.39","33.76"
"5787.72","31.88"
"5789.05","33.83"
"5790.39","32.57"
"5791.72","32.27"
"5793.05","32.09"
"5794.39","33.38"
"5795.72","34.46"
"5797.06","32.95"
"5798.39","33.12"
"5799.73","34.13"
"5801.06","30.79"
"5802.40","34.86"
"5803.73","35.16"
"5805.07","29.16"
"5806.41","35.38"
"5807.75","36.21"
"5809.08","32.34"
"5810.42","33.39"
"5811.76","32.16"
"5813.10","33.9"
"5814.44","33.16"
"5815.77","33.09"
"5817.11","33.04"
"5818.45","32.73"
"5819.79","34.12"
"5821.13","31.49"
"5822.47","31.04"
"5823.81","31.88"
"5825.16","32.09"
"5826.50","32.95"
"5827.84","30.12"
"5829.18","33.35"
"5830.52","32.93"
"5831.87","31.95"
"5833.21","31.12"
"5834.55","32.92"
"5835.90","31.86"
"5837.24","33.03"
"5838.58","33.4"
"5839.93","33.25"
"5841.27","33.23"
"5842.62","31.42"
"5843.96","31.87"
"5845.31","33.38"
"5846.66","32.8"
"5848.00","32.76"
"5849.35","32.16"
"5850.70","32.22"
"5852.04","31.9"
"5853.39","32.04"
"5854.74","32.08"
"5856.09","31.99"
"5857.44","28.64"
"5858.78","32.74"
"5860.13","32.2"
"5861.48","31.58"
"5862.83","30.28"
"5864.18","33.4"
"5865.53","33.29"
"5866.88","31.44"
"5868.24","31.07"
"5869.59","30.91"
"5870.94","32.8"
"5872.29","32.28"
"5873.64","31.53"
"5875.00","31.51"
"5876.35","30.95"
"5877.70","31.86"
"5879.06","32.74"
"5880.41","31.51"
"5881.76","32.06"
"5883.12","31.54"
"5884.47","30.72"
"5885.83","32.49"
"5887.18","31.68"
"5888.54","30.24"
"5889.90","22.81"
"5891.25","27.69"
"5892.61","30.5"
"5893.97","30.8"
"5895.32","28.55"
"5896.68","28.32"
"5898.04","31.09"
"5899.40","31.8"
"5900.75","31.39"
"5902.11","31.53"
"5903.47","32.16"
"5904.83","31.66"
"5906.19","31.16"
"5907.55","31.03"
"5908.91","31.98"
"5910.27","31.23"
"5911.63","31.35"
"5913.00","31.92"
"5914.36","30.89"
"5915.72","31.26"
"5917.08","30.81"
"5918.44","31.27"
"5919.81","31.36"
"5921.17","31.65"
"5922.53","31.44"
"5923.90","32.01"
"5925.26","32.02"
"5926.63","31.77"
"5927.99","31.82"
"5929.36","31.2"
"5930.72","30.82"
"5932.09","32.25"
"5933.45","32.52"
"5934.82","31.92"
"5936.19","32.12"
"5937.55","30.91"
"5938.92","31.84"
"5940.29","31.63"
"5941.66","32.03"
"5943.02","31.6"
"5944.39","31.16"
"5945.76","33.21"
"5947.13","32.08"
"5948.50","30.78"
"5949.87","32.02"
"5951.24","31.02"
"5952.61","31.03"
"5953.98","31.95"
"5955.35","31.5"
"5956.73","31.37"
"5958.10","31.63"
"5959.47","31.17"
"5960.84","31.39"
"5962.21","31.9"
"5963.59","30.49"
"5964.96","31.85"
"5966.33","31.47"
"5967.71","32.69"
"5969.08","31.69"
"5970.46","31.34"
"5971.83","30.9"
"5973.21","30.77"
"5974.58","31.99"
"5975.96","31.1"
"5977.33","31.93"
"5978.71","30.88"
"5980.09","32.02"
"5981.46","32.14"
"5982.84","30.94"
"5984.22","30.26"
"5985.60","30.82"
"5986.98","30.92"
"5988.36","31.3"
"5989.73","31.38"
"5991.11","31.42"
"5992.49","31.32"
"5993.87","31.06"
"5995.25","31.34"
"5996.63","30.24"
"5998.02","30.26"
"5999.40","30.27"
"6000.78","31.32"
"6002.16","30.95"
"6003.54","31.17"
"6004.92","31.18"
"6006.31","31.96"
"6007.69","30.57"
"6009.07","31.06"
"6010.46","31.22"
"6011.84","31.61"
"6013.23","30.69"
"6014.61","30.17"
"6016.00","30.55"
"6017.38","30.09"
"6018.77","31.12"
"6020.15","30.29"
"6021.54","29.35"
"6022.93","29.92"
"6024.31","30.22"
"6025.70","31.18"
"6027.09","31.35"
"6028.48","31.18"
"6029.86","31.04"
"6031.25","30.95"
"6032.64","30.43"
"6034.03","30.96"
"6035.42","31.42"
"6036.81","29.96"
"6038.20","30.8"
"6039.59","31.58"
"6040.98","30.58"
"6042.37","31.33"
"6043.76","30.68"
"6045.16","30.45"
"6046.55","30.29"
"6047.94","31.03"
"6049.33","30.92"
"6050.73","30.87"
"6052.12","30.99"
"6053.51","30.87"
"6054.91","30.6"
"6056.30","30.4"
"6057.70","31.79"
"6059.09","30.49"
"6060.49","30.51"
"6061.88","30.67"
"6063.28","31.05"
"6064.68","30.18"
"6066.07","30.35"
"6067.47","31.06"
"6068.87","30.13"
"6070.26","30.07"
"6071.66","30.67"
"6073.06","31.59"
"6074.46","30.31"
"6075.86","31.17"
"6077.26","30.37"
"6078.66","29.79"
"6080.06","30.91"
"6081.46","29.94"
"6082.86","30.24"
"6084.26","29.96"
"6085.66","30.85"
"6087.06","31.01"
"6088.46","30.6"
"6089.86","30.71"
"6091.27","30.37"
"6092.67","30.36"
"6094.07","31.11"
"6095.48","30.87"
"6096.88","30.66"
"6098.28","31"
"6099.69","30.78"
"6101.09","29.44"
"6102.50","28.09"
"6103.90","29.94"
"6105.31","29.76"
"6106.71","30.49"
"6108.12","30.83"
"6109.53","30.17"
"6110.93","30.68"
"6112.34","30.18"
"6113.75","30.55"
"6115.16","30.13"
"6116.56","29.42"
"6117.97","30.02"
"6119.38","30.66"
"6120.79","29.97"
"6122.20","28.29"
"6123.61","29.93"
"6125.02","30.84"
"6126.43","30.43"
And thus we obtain 31.6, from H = 32.8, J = 30.5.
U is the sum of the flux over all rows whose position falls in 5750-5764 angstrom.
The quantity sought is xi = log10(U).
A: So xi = 2.55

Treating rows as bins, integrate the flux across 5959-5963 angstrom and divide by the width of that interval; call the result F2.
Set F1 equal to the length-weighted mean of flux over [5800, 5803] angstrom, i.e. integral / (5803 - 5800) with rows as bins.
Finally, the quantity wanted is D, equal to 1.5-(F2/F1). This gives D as 0.546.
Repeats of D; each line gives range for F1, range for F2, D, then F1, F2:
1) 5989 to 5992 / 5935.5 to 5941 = 0.496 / 31.5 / 31.6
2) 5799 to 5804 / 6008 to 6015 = 0.579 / 33.6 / 31.0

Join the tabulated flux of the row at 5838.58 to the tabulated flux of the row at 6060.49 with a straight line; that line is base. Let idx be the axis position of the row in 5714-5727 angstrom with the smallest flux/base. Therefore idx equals 5720.15 angstrom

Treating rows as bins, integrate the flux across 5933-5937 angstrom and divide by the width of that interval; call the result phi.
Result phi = 32.1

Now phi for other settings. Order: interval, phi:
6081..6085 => 30.1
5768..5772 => 32.6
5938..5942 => 31.7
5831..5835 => 32.0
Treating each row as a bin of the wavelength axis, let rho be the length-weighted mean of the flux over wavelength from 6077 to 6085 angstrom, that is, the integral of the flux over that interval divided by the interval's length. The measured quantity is 30.2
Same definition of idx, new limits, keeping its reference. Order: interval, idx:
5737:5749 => 5747.88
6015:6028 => 6021.54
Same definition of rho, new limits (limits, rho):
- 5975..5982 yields 31.6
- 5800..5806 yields 32.7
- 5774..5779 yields 32.4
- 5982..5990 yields 30.9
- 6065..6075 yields 30.6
